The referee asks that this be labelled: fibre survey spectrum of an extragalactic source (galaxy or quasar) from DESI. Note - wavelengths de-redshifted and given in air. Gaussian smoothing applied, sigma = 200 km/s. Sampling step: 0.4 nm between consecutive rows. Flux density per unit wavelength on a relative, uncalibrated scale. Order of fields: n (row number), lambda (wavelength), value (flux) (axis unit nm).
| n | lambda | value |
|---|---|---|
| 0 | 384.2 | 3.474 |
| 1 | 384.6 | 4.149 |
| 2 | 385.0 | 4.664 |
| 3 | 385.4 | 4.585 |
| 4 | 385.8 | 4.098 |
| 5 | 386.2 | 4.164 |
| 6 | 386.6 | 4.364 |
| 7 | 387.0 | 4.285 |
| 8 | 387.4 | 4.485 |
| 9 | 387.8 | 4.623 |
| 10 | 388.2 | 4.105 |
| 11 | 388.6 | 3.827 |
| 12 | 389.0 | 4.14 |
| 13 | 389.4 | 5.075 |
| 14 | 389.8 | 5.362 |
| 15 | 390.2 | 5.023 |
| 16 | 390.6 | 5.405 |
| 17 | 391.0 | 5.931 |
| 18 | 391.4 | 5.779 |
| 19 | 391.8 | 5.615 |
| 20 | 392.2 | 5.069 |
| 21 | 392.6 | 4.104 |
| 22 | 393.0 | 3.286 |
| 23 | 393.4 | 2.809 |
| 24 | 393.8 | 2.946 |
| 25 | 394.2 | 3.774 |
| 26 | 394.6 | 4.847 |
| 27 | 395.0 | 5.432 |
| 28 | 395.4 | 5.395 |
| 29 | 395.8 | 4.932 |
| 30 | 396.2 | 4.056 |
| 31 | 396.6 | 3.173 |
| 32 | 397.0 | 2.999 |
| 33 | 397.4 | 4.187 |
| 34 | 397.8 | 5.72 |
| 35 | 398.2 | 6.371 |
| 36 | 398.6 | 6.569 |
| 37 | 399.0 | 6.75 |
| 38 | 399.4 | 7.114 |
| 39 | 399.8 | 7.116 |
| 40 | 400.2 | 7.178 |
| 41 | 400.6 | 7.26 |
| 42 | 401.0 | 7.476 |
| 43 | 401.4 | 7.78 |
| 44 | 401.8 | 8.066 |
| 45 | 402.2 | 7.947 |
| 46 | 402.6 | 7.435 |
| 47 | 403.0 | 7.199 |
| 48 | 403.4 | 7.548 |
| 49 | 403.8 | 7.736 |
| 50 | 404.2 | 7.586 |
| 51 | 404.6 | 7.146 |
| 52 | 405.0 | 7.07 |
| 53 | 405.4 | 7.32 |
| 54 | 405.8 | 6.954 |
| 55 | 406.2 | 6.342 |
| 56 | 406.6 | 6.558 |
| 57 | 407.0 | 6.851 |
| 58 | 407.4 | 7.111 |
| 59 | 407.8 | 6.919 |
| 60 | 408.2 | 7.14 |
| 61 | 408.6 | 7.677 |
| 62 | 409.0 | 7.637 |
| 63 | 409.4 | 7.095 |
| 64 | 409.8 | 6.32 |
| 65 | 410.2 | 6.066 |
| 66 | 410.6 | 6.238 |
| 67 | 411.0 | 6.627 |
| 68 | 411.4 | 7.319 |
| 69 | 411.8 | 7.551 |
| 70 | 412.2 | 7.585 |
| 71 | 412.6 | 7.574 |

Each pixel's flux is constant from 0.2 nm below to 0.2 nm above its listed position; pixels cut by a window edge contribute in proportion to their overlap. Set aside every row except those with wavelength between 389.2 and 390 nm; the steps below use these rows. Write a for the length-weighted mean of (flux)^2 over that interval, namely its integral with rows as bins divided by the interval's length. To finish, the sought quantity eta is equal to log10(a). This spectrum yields 1.4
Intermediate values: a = 27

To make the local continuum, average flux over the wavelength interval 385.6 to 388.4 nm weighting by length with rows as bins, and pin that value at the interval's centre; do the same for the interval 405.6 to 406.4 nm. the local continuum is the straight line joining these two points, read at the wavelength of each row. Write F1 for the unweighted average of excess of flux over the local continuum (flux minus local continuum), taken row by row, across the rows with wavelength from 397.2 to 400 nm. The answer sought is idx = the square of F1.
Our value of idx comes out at 0.3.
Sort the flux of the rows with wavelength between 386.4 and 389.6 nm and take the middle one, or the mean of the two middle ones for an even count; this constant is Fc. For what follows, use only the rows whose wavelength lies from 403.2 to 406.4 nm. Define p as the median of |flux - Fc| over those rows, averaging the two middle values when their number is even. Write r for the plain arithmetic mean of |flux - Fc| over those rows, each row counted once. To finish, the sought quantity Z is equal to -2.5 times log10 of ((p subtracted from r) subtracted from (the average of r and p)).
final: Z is -1.2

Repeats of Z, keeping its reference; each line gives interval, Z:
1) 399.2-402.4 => -1.2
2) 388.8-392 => -0.1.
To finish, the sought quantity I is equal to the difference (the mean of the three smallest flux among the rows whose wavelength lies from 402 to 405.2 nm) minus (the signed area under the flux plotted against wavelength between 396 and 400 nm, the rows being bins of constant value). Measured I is -14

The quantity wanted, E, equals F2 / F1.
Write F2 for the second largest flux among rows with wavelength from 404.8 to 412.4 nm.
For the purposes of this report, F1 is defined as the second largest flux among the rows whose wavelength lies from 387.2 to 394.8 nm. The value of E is 1.32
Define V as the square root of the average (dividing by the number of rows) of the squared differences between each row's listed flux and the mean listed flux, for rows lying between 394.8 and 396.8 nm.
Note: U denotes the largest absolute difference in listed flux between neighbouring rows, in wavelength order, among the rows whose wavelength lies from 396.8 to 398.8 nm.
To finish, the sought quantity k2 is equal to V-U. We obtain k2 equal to -0.7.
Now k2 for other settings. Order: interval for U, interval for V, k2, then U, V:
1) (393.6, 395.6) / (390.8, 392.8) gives -0.4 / 1.1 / 0.7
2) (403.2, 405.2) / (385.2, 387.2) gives -0.3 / 0.4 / 0.2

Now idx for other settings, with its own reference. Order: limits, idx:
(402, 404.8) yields 1.4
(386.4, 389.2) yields 0.0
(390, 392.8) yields 0.2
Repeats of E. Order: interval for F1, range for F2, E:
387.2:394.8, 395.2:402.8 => 1.38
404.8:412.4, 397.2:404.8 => 1.04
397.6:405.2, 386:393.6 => 0.73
